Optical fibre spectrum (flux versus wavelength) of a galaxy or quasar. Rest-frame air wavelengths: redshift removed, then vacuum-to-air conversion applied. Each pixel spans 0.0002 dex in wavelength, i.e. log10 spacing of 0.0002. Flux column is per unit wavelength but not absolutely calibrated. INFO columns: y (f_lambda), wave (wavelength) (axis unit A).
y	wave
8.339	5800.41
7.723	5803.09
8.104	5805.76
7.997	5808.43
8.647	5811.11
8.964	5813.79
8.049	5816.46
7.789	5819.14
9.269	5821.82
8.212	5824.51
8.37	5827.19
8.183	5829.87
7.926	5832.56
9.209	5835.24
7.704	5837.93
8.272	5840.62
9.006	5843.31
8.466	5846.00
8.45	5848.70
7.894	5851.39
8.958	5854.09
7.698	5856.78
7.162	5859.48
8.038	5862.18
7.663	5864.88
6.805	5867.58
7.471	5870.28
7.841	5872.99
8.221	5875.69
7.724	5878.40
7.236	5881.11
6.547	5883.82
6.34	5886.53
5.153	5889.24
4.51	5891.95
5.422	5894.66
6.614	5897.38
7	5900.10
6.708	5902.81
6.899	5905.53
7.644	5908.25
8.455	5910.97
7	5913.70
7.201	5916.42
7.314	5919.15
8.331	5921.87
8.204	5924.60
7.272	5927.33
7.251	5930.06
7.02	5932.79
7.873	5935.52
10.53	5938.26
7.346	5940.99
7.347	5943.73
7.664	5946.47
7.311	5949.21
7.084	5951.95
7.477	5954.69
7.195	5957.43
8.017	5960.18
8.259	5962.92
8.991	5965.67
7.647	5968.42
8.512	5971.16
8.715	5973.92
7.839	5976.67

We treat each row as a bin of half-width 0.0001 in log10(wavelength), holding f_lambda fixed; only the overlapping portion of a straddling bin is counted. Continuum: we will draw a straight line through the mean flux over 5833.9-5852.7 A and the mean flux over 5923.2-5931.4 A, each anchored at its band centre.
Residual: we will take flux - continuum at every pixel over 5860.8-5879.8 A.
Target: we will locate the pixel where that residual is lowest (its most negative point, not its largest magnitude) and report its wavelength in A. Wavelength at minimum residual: 5867.58 A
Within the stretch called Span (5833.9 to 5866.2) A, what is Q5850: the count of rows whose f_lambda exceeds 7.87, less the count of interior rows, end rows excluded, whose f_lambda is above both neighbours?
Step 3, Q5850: 5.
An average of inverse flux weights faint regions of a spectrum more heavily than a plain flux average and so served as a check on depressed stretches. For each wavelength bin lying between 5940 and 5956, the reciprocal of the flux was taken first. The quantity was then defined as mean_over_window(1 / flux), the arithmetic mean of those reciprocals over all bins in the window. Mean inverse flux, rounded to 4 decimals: 0.1357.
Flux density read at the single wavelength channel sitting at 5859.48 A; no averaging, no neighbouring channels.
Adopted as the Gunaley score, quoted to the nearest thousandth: 7.162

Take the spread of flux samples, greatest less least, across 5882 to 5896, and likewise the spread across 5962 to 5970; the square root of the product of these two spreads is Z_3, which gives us 1.7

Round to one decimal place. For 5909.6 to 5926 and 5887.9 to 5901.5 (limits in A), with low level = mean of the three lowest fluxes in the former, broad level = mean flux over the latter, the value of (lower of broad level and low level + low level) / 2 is 6.5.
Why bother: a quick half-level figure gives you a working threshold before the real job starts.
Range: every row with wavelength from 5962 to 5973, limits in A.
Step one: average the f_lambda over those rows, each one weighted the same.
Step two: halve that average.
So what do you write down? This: 4.2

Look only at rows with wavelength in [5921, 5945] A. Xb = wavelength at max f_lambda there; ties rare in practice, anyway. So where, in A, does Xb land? 5938.26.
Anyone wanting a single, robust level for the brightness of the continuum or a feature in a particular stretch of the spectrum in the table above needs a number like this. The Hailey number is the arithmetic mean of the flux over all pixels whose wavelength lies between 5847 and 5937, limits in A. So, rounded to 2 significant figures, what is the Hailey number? 7.3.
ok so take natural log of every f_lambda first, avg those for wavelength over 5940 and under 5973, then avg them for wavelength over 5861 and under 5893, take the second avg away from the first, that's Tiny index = 0.12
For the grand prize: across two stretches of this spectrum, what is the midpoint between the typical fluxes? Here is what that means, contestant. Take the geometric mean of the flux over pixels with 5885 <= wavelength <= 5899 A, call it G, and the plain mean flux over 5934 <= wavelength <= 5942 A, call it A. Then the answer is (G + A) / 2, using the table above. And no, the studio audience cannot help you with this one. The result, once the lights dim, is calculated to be 7.1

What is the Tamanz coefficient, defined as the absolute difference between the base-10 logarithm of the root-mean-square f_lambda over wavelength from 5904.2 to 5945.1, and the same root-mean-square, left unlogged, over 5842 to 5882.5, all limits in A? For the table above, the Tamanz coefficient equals 7.04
